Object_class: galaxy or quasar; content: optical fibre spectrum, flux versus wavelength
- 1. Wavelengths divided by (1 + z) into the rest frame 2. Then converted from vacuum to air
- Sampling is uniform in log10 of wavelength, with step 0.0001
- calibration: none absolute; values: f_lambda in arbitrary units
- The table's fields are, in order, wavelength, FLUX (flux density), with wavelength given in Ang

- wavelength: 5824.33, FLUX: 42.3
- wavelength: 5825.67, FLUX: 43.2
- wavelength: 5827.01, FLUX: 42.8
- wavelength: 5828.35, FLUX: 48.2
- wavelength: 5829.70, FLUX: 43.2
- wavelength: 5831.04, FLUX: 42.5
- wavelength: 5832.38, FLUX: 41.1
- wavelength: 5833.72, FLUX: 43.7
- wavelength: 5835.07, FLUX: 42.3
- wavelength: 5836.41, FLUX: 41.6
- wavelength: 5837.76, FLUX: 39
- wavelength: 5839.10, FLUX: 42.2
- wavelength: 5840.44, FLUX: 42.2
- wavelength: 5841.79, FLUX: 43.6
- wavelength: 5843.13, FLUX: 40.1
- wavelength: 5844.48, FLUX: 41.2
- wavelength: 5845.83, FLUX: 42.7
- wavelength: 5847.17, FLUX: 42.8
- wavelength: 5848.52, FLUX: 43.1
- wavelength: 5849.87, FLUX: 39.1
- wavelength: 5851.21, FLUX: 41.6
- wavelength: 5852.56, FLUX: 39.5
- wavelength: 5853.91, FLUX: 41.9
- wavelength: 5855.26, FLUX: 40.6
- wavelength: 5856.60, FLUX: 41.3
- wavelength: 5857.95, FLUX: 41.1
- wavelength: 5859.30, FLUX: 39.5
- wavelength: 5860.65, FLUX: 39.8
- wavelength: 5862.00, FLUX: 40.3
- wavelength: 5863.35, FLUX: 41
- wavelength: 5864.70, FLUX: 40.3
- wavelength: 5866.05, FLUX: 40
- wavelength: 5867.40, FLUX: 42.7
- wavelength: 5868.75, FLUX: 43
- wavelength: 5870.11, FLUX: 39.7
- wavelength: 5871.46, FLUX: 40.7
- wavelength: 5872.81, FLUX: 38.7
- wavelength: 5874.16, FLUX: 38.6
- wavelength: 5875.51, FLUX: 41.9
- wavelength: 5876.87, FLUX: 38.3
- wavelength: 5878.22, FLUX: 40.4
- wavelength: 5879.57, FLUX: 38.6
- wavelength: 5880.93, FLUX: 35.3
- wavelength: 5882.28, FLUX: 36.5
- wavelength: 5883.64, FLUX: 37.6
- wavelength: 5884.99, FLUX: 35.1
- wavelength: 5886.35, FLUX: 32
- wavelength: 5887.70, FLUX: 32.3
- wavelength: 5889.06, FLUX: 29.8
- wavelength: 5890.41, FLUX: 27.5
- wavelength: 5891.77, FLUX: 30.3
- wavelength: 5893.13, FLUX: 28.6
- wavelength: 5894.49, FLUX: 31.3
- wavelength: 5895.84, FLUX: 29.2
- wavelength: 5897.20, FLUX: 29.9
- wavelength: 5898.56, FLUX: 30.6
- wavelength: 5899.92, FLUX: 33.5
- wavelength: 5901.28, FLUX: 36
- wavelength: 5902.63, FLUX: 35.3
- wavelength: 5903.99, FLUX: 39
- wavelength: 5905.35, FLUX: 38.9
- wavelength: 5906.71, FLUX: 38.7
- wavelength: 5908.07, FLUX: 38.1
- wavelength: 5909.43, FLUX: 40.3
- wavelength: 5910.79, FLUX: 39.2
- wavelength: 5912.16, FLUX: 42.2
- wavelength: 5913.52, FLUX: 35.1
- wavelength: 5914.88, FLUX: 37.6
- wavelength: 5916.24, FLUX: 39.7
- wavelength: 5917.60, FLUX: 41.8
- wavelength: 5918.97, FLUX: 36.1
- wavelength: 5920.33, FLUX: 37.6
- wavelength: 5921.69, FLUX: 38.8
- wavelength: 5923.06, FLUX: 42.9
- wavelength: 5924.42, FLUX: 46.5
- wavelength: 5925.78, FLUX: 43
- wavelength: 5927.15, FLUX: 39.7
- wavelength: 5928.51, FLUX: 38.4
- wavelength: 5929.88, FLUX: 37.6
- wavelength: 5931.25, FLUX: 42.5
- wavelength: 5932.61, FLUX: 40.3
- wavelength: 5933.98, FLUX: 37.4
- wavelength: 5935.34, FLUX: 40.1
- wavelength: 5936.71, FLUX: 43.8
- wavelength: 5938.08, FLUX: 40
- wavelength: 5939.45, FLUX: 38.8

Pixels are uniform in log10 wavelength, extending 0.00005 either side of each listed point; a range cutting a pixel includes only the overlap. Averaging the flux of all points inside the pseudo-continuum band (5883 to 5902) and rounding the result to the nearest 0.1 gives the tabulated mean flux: 31.7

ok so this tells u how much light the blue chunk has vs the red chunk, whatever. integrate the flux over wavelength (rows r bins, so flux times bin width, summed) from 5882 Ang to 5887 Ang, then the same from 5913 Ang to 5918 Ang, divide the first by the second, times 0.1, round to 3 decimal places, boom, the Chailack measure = 0.091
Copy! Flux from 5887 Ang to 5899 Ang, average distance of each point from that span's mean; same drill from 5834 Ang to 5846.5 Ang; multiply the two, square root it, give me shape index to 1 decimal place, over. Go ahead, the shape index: 1.0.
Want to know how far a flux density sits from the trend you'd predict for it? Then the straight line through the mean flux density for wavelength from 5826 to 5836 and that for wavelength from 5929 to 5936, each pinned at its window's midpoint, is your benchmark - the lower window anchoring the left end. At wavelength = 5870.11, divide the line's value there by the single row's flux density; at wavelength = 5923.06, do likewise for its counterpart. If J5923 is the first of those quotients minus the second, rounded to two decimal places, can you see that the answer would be 0.13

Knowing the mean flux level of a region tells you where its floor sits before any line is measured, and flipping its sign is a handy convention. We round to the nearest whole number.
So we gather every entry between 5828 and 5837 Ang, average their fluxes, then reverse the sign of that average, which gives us -43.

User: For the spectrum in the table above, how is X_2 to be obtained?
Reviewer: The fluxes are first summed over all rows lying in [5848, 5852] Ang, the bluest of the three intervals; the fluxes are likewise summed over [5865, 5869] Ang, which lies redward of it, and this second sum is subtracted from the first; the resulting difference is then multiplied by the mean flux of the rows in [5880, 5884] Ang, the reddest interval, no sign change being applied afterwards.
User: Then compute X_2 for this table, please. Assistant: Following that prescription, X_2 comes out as -69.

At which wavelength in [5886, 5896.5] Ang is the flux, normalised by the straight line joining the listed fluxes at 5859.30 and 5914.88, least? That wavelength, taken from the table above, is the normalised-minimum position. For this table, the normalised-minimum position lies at 5890.41 Ang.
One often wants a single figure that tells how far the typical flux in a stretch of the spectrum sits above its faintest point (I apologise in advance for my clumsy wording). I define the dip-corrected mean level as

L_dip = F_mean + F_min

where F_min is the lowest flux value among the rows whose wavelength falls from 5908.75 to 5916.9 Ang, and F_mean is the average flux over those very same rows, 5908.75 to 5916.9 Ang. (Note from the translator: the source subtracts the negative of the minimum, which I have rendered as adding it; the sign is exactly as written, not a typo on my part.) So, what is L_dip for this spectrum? 74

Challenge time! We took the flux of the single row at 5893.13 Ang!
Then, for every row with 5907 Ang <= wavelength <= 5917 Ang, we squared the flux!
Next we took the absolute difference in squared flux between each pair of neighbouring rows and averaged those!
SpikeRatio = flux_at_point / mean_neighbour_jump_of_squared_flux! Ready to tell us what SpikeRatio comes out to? 0.12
